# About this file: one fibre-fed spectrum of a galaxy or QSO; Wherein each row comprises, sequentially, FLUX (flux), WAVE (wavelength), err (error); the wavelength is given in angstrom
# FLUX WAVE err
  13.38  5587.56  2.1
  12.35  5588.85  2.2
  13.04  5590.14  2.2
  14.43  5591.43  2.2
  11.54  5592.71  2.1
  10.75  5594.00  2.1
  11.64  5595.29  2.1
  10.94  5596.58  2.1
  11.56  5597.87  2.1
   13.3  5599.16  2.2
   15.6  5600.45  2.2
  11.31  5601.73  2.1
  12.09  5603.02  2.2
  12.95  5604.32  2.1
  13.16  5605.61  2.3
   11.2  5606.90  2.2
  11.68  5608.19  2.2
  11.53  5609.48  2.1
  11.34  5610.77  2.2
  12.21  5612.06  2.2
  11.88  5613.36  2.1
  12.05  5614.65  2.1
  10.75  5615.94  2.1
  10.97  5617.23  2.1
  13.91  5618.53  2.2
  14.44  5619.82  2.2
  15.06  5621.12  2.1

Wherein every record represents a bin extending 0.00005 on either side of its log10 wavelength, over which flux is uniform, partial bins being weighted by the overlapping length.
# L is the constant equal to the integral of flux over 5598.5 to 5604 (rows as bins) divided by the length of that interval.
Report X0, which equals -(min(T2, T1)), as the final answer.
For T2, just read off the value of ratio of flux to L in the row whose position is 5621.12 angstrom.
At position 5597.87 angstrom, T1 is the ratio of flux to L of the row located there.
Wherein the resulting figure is -0.89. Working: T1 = 0.89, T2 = 1.15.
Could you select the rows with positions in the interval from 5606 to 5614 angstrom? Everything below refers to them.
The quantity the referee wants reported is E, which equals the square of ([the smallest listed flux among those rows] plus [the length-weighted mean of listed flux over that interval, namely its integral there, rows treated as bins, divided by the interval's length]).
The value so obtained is 524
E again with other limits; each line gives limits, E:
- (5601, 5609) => 543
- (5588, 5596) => 531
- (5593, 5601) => 527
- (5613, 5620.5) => 534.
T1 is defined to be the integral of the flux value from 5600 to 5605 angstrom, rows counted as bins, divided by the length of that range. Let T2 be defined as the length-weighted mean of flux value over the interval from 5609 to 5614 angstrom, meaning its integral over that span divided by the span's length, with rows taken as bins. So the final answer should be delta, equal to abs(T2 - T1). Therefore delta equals 1.15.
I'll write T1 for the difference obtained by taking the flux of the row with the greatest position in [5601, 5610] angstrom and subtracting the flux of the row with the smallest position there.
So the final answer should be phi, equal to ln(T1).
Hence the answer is -1.51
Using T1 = 0.2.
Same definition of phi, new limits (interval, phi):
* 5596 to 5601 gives 1.54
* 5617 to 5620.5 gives 1.24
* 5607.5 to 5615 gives -0.99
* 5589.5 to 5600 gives -1.35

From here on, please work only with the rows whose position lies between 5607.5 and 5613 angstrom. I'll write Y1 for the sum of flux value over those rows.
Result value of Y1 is 47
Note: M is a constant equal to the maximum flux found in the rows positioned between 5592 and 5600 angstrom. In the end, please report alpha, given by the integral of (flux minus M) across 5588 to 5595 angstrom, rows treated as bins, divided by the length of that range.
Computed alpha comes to -0.9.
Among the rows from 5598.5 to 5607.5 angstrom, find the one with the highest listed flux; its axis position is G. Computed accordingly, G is 5600.45 angstrom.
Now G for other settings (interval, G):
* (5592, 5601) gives 5600.45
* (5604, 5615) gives 5605.61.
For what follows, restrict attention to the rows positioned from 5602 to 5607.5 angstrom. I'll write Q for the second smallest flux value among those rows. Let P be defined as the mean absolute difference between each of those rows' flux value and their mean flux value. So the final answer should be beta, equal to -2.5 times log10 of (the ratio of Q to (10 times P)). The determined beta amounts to -0.6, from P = 0.7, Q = 12.09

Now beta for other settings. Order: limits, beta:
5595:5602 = 0.2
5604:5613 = -0.6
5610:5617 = -0.9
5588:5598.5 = -0.2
